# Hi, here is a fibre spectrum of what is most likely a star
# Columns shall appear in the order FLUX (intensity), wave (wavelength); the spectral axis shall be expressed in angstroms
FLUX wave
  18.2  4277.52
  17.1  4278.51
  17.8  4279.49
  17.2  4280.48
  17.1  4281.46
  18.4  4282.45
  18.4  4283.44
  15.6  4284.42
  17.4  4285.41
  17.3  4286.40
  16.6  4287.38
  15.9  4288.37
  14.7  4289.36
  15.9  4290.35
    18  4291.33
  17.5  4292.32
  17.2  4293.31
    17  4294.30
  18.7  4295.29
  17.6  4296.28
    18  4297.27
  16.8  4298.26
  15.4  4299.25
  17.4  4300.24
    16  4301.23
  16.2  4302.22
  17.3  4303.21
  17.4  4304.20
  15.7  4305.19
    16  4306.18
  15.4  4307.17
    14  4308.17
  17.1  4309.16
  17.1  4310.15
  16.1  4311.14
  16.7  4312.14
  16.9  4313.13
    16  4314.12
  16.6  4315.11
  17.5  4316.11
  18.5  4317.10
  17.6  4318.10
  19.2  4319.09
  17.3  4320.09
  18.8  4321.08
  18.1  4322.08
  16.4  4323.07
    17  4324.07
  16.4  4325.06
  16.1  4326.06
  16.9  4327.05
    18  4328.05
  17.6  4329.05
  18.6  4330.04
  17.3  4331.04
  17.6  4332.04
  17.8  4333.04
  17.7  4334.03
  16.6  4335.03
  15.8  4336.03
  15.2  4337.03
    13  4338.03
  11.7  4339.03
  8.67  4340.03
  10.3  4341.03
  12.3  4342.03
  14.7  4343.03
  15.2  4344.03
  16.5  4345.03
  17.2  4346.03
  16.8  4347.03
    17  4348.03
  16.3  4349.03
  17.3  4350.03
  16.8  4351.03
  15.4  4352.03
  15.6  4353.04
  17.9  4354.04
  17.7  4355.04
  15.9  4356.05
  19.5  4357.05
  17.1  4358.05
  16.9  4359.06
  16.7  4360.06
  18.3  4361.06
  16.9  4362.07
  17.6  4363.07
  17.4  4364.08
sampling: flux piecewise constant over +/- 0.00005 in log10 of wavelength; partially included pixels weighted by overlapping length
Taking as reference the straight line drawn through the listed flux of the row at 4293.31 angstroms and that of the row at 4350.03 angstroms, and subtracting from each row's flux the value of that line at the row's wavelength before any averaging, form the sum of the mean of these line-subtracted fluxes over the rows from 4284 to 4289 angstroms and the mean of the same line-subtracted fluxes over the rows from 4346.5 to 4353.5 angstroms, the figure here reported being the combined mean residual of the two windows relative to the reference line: -1.5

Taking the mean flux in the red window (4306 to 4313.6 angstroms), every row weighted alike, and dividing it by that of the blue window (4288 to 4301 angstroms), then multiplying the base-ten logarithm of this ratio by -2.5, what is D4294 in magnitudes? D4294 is 0.050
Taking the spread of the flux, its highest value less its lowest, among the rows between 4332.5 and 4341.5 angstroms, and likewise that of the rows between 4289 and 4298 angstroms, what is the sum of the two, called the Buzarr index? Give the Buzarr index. 13.1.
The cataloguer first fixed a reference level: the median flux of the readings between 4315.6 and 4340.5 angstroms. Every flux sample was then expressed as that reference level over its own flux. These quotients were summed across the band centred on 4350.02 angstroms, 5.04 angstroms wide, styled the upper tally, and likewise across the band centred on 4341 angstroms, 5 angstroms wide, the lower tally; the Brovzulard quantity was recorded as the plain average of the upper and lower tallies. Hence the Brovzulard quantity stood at 6.48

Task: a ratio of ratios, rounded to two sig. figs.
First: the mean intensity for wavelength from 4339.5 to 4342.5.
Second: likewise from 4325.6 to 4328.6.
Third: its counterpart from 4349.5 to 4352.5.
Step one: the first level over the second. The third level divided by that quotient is 27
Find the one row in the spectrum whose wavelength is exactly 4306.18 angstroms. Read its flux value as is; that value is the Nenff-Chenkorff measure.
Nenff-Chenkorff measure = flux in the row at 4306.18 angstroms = 16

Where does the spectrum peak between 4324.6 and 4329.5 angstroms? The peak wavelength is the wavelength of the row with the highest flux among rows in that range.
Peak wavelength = 4328.05 angstroms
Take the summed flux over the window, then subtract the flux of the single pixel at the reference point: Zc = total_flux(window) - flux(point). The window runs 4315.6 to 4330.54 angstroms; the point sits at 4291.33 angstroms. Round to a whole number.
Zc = 246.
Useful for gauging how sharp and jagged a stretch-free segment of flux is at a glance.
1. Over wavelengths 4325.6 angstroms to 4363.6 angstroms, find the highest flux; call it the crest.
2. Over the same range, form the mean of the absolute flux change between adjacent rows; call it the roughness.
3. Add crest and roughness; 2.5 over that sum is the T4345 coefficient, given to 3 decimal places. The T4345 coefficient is 0.121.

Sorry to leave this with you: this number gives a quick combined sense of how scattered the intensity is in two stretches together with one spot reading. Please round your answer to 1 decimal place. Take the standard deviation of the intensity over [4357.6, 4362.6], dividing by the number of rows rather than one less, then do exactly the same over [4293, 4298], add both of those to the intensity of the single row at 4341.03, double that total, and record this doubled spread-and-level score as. 23.0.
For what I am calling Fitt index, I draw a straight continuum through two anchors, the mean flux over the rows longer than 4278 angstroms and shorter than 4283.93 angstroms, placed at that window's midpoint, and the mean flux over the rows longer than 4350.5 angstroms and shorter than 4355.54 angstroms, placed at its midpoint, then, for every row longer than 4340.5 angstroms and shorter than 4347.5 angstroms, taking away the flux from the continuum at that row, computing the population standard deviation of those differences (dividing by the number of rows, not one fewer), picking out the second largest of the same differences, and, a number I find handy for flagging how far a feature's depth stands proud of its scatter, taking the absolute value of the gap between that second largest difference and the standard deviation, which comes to 2.1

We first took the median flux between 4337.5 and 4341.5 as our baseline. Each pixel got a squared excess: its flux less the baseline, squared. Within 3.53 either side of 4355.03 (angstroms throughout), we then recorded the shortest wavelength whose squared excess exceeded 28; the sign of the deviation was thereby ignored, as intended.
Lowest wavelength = 4354.04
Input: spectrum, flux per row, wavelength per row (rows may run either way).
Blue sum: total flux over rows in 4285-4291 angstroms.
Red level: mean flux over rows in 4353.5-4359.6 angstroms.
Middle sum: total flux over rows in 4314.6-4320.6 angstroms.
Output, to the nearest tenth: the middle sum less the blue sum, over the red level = 0.5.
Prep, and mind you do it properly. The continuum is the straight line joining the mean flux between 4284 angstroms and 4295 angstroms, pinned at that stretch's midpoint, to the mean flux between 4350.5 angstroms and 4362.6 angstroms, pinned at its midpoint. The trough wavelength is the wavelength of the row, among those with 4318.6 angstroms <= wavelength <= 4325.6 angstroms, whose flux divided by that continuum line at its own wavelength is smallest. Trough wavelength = 4325.06 angstroms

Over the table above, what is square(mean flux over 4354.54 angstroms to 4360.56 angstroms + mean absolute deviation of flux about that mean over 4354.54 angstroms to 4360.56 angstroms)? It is 330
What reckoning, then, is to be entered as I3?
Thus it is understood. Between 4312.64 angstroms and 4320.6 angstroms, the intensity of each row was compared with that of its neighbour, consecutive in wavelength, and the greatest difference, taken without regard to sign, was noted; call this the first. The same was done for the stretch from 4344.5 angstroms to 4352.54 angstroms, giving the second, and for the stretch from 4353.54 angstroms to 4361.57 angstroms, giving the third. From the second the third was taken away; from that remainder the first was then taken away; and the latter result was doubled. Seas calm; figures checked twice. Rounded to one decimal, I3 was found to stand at -8.2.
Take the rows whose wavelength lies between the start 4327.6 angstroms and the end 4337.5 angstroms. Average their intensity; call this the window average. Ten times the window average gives 172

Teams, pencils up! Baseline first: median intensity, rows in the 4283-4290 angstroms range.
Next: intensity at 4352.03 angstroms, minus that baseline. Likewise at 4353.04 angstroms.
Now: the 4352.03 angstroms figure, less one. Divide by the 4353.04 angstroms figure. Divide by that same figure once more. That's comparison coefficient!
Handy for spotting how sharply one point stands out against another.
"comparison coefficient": -2.2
